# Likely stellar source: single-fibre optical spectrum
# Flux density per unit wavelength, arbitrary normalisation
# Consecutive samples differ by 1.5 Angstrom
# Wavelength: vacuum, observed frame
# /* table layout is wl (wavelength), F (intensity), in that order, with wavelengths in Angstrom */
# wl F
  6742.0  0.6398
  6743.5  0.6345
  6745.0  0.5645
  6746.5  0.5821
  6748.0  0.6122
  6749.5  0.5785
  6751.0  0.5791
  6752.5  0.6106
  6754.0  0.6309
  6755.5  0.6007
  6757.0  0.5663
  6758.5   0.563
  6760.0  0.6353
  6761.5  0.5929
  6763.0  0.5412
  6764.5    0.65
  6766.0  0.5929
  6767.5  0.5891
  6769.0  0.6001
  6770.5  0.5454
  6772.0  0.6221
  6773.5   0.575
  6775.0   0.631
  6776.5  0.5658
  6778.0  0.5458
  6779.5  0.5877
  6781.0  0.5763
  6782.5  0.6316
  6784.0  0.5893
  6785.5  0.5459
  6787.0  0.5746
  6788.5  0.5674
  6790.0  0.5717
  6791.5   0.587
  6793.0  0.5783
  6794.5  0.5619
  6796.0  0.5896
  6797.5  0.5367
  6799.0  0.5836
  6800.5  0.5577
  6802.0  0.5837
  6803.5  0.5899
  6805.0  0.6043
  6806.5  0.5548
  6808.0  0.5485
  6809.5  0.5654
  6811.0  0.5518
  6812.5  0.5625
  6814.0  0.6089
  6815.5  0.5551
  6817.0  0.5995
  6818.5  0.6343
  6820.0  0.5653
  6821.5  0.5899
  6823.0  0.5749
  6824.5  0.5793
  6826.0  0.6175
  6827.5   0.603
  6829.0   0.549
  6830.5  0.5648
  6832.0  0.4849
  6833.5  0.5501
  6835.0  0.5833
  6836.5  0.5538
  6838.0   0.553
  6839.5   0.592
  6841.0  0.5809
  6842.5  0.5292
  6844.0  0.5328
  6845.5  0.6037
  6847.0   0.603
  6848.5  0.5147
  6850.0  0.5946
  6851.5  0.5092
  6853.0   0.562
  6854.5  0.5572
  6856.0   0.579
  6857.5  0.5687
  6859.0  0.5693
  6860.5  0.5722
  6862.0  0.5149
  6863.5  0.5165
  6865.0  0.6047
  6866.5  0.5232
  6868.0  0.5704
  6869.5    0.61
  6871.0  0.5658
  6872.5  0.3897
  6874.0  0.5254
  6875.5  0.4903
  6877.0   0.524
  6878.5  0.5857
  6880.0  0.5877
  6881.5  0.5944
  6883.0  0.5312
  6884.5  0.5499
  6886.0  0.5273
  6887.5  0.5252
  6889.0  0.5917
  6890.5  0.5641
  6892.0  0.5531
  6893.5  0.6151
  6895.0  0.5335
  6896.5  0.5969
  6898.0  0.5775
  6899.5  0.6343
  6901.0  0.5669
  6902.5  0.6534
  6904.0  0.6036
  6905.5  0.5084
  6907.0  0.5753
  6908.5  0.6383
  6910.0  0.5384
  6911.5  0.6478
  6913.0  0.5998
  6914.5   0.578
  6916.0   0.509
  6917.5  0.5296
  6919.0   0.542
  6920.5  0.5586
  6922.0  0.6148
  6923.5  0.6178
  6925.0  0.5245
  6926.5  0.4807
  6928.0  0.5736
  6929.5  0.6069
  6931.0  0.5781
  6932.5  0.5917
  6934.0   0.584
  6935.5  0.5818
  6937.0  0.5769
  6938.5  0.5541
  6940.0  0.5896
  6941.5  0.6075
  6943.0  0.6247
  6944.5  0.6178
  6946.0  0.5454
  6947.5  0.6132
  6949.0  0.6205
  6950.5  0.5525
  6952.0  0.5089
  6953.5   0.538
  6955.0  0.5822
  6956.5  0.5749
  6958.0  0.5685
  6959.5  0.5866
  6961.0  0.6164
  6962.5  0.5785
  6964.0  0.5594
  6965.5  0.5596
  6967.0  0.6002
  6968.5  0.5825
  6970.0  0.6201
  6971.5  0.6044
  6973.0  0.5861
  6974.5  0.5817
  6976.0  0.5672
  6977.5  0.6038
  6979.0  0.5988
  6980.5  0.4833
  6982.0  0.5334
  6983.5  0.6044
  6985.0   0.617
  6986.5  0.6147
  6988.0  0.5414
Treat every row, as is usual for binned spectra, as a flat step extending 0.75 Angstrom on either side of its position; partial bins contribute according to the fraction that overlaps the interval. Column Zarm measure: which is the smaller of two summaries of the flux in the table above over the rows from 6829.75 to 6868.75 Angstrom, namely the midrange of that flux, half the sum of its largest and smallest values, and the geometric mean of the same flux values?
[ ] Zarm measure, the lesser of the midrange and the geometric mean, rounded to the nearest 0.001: 0.545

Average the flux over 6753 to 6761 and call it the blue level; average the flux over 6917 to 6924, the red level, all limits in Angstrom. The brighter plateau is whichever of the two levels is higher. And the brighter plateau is 0.599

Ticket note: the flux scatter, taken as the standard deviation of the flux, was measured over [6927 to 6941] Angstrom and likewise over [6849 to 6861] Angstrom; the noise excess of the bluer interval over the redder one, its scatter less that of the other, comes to 0.010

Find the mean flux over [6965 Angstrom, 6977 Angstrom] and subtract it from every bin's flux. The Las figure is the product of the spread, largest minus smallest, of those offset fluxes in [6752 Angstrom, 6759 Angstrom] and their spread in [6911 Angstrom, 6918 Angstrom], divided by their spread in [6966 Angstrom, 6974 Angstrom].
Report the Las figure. 0.25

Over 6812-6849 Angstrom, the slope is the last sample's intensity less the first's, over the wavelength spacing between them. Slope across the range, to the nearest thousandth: -0.001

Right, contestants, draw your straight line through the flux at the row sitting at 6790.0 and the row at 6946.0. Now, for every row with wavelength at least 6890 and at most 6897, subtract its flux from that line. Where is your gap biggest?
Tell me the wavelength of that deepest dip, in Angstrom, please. 6895.0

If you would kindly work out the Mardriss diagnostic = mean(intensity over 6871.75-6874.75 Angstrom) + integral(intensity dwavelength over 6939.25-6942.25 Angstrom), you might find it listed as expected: 2.25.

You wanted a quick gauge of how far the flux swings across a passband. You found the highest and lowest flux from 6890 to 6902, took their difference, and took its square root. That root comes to 0.32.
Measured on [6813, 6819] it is 0.28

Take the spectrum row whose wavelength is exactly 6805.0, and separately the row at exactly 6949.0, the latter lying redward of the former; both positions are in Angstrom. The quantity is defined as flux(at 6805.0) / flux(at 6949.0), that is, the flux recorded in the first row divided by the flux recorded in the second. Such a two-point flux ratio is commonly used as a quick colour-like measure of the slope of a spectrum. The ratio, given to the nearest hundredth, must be 0.97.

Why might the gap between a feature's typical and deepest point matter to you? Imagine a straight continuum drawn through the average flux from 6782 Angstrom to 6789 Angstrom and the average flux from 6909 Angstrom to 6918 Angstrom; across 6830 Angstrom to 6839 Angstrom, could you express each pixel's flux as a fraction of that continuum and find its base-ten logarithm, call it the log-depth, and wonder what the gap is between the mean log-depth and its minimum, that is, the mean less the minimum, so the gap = 0.053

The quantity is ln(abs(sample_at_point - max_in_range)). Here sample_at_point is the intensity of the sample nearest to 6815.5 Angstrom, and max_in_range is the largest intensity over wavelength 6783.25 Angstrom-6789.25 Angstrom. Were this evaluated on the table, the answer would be -3.4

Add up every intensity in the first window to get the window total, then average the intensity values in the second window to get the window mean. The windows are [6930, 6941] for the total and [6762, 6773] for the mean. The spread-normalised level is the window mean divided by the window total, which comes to 0.146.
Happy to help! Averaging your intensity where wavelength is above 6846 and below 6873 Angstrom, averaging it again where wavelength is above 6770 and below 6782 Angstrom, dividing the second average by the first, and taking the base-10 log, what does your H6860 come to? 0.023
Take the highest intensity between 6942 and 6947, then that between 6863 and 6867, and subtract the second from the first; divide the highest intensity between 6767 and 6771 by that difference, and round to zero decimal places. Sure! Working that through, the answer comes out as 30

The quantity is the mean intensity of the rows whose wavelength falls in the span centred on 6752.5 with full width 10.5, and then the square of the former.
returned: 0.36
